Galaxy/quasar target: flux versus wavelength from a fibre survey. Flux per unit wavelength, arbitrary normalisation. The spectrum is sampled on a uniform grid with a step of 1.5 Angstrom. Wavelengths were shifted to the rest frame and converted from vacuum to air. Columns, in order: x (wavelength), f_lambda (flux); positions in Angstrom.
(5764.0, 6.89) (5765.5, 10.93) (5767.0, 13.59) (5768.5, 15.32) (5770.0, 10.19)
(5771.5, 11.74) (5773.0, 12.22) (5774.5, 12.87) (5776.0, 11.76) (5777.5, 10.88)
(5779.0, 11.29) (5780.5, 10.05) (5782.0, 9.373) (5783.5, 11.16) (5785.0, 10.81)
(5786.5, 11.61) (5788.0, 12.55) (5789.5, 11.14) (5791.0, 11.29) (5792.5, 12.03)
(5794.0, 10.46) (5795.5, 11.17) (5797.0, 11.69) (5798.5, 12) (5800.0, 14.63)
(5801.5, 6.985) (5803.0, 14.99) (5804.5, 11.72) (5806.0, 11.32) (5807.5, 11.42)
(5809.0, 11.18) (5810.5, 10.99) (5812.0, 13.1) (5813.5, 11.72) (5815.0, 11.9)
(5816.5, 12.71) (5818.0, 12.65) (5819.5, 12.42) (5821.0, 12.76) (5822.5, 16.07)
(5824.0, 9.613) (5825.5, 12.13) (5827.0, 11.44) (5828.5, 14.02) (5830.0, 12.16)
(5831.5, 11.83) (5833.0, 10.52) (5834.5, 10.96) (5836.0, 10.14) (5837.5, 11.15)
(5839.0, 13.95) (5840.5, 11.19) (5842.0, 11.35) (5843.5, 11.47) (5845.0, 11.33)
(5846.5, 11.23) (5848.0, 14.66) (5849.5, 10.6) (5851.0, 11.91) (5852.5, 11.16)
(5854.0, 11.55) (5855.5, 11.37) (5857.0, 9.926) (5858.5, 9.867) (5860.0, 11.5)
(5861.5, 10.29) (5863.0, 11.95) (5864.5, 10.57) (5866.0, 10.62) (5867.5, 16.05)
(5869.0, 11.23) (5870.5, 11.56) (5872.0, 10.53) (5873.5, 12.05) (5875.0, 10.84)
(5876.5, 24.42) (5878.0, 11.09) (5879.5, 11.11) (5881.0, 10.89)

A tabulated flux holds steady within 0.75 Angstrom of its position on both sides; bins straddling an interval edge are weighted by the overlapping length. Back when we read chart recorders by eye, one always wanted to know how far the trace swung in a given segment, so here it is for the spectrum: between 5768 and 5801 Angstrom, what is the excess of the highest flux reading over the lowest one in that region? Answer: 5.9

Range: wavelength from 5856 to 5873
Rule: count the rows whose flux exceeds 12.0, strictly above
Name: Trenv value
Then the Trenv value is 1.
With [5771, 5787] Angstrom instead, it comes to 2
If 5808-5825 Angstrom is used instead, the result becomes 6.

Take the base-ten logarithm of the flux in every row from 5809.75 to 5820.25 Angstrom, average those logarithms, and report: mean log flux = 1.09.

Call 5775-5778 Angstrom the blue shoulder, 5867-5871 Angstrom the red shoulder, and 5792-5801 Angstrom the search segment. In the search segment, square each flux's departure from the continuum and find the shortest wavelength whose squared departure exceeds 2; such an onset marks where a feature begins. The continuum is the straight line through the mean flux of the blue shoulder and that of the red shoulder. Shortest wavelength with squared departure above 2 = 5800.0 Angstrom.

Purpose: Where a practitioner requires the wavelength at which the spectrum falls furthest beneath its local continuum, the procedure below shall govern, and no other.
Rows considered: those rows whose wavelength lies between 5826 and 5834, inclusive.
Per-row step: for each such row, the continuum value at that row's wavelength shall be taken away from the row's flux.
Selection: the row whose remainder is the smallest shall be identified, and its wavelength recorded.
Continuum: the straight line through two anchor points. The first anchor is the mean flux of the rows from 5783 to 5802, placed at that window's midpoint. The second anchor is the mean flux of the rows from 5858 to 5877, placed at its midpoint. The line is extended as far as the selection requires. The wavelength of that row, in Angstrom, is 5833.0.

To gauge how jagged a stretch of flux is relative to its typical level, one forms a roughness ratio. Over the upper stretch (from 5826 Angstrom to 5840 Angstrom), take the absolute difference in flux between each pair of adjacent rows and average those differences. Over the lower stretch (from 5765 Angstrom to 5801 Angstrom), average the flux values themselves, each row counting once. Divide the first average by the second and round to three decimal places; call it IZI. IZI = 0.119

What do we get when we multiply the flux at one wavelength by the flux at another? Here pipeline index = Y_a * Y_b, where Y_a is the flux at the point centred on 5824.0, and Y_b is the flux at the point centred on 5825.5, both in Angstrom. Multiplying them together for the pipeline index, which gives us 117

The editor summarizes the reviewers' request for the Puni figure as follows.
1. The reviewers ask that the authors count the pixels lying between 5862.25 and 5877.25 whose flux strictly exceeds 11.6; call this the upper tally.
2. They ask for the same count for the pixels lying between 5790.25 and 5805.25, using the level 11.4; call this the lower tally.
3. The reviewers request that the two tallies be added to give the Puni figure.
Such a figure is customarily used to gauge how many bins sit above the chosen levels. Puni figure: 10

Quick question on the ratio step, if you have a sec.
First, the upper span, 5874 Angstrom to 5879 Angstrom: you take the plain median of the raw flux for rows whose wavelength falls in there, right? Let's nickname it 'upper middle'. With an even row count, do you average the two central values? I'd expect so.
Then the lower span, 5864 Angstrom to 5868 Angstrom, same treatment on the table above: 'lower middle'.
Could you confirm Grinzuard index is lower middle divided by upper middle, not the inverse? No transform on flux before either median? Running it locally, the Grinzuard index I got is 0.96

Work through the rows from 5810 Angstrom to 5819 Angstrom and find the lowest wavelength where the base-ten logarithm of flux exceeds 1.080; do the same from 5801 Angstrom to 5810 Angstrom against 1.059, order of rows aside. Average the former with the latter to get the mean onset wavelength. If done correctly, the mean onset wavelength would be 5807.5 Angstrom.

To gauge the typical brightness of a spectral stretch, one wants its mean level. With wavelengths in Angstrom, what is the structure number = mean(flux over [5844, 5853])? 11.8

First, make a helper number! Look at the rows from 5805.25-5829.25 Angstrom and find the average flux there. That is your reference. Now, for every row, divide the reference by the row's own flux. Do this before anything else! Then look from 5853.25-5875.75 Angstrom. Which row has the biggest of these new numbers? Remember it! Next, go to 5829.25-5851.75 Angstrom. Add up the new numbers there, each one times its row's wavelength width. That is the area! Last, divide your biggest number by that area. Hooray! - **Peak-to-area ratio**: 0.0519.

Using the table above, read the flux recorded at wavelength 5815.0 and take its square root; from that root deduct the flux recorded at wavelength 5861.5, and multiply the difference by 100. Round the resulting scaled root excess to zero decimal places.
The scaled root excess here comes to -684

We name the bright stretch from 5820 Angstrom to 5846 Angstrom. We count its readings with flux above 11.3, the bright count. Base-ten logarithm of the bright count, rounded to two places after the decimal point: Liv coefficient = 1.04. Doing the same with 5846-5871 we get 0.90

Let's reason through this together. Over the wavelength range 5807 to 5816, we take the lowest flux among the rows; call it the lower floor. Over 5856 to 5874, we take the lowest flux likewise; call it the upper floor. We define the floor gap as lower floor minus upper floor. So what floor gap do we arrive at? 1.1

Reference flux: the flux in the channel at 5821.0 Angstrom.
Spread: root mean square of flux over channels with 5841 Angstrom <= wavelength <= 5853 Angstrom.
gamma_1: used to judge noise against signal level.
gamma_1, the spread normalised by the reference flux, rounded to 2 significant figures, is 0.92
